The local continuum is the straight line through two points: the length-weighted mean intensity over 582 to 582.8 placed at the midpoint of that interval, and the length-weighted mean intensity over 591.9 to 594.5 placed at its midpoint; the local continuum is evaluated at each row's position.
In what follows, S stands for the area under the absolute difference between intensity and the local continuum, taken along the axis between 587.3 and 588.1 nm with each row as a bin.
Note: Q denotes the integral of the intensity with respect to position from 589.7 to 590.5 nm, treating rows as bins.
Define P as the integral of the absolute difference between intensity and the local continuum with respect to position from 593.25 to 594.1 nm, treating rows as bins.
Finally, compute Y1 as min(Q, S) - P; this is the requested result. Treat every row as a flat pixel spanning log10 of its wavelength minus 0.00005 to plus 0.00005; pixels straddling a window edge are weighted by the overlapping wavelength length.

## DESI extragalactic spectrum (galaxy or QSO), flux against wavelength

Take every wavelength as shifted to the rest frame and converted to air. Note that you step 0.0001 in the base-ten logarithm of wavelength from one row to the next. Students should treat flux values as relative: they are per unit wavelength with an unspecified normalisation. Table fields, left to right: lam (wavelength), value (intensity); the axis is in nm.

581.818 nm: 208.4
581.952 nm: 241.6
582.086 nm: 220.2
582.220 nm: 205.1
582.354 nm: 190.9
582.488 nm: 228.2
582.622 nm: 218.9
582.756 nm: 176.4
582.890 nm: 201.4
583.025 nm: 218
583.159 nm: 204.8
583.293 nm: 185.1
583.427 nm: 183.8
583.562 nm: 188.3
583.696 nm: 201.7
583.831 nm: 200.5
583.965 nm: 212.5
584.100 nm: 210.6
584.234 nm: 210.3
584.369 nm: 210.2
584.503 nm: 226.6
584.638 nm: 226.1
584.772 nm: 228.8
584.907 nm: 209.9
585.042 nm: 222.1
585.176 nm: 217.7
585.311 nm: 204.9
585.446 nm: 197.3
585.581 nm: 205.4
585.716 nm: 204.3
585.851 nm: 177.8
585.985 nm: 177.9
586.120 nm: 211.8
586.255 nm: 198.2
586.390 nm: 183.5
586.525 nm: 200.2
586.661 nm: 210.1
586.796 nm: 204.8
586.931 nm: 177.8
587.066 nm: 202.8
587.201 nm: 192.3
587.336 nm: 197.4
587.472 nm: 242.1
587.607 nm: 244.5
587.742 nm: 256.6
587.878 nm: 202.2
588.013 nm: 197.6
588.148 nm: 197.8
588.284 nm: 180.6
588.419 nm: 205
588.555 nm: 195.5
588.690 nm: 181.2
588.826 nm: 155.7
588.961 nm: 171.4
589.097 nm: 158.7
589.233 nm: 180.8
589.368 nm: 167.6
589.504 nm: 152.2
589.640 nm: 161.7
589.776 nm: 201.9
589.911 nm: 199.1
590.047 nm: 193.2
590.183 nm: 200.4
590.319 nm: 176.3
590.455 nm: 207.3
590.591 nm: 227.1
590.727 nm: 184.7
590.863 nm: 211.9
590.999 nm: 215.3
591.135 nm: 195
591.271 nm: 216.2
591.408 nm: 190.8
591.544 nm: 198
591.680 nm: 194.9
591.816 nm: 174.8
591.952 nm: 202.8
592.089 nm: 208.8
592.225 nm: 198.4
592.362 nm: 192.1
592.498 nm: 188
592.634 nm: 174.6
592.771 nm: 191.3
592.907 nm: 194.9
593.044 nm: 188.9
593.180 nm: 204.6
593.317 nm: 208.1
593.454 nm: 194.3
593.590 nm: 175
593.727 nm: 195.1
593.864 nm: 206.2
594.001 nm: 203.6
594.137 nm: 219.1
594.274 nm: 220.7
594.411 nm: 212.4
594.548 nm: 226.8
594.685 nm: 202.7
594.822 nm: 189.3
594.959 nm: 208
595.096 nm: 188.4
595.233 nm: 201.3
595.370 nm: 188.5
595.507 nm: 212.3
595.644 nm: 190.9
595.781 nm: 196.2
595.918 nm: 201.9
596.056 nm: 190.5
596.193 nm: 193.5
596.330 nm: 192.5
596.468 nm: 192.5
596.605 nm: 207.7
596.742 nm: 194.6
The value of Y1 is 12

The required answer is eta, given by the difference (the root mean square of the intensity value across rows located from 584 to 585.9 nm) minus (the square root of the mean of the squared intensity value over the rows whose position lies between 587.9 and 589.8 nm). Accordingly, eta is 31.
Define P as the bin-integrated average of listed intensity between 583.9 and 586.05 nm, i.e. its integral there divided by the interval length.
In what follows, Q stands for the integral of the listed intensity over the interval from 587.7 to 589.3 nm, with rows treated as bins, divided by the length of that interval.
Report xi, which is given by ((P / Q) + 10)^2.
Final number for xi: 123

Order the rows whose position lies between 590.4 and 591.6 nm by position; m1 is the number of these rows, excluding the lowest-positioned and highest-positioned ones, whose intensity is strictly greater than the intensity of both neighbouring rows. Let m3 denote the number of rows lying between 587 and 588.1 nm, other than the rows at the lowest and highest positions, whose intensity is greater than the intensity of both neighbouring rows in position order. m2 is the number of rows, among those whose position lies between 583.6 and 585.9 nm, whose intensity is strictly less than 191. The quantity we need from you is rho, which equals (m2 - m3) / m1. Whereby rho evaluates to 0.0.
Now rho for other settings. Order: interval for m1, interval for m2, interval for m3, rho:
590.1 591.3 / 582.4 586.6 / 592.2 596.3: -1.0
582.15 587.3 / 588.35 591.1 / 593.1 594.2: 0.7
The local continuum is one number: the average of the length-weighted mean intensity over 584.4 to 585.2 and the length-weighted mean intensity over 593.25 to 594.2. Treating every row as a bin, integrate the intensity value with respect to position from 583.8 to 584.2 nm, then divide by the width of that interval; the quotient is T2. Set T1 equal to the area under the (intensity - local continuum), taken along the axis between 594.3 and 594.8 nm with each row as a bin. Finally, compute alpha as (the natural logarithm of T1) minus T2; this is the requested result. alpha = -209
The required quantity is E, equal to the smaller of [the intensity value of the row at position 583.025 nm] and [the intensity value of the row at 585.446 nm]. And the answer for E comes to 197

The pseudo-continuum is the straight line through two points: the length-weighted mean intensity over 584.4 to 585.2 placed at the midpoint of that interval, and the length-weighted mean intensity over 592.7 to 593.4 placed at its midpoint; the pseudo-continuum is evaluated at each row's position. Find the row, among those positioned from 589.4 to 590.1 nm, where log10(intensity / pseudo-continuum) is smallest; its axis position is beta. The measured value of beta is 589.504 nm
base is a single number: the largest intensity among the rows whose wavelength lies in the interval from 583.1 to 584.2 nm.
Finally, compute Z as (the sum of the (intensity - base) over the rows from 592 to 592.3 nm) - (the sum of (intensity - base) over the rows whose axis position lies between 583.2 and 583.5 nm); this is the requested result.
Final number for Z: 38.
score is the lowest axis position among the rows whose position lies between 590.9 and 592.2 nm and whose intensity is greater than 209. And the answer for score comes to 590.999 nm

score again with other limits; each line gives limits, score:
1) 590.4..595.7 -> 590.591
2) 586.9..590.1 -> 587.472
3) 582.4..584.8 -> 582.488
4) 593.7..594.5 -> 594.137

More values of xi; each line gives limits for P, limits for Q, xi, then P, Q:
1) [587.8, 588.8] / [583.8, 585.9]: 119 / 193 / 211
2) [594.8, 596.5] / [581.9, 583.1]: 119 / 196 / 211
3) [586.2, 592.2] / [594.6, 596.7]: 121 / 196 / 197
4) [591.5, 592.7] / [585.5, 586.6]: 121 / 193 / 195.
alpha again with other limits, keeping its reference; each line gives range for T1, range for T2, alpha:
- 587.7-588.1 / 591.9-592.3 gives -202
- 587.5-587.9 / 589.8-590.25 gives -196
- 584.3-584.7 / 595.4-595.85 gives -198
